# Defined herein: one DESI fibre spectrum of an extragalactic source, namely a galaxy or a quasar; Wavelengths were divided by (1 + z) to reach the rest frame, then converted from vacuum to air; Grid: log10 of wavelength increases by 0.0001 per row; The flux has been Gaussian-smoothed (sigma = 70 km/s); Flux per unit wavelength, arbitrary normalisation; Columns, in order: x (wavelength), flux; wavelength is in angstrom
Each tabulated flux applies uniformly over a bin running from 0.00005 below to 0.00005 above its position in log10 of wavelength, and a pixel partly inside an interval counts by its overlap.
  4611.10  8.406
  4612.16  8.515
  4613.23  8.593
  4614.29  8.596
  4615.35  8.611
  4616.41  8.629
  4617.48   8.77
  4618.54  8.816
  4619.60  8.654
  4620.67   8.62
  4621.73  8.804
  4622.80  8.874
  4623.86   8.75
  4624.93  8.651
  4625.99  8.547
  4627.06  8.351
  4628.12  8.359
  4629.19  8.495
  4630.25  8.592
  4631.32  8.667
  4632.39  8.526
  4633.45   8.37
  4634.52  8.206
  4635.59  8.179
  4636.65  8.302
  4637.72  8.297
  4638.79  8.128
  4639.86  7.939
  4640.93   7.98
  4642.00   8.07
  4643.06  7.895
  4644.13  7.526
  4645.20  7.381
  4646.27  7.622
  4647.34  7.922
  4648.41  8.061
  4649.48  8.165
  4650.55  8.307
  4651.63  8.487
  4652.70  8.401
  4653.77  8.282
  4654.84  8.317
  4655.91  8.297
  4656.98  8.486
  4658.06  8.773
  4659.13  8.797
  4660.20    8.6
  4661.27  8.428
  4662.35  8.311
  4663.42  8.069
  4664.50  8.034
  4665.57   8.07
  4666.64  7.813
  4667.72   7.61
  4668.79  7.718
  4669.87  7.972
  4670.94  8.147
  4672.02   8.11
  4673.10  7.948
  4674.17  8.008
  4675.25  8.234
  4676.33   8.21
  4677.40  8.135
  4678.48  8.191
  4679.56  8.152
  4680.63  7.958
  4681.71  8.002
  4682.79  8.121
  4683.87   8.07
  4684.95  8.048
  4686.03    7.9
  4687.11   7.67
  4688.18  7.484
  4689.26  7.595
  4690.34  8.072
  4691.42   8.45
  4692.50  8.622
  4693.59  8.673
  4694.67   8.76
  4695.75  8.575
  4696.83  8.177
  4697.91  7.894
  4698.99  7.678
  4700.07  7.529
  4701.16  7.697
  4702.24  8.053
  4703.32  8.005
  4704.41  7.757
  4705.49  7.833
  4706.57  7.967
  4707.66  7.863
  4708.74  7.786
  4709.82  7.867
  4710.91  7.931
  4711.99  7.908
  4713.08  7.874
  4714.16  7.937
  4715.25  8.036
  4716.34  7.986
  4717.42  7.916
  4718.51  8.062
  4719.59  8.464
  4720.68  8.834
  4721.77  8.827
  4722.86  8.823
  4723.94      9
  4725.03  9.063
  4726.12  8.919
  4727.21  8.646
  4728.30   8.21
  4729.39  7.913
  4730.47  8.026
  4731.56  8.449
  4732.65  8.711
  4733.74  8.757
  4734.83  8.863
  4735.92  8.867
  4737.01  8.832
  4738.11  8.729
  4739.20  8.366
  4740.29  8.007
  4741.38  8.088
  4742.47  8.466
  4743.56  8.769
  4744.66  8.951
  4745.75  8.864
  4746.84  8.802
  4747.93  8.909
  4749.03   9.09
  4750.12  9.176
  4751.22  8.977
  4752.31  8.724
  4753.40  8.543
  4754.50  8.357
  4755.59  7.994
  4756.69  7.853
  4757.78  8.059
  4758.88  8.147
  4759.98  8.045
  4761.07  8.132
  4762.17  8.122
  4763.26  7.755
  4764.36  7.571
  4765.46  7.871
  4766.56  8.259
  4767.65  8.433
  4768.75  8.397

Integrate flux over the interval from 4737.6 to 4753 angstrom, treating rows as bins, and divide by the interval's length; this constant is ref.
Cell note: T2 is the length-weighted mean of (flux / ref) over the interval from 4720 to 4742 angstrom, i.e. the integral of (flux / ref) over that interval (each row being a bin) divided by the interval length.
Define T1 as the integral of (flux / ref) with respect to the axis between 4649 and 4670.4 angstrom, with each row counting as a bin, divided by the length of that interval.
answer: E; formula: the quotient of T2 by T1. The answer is 1.04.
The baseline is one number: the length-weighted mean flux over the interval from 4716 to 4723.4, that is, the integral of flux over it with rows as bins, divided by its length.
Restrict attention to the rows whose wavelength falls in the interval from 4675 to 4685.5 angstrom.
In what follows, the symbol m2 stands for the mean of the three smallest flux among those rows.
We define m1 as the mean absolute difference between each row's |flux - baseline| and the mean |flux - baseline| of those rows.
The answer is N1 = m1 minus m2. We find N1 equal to -7.9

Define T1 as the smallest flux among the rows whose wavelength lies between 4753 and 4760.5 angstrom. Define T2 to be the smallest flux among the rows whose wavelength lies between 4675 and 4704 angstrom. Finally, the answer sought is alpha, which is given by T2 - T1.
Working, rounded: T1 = 7.853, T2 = 7.484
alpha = -0.4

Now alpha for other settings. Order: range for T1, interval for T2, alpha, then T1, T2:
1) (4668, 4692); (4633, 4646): -0.1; 7.484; 7.381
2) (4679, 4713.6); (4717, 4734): 0.4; 7.484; 7.913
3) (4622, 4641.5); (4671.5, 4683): 0.0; 7.939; 7.948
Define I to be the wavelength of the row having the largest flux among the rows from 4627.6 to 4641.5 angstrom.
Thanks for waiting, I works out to 4631.32 angstrom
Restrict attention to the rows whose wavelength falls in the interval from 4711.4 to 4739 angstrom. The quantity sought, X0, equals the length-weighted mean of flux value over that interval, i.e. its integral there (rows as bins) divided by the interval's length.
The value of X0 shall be 8.46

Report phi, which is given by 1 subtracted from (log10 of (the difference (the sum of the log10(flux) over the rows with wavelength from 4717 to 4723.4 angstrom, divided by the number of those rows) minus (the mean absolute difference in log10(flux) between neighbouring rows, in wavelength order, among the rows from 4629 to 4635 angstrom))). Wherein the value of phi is -1.04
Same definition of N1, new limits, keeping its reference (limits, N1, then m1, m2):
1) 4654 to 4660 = -8.2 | 0.12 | 8.4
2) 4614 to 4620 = -8.5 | 0.08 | 8.6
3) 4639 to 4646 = -7.4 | 0.23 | 7.6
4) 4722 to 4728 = -8.7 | 0.12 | 8.8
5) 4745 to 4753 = -8.7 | 0.13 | 8.8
